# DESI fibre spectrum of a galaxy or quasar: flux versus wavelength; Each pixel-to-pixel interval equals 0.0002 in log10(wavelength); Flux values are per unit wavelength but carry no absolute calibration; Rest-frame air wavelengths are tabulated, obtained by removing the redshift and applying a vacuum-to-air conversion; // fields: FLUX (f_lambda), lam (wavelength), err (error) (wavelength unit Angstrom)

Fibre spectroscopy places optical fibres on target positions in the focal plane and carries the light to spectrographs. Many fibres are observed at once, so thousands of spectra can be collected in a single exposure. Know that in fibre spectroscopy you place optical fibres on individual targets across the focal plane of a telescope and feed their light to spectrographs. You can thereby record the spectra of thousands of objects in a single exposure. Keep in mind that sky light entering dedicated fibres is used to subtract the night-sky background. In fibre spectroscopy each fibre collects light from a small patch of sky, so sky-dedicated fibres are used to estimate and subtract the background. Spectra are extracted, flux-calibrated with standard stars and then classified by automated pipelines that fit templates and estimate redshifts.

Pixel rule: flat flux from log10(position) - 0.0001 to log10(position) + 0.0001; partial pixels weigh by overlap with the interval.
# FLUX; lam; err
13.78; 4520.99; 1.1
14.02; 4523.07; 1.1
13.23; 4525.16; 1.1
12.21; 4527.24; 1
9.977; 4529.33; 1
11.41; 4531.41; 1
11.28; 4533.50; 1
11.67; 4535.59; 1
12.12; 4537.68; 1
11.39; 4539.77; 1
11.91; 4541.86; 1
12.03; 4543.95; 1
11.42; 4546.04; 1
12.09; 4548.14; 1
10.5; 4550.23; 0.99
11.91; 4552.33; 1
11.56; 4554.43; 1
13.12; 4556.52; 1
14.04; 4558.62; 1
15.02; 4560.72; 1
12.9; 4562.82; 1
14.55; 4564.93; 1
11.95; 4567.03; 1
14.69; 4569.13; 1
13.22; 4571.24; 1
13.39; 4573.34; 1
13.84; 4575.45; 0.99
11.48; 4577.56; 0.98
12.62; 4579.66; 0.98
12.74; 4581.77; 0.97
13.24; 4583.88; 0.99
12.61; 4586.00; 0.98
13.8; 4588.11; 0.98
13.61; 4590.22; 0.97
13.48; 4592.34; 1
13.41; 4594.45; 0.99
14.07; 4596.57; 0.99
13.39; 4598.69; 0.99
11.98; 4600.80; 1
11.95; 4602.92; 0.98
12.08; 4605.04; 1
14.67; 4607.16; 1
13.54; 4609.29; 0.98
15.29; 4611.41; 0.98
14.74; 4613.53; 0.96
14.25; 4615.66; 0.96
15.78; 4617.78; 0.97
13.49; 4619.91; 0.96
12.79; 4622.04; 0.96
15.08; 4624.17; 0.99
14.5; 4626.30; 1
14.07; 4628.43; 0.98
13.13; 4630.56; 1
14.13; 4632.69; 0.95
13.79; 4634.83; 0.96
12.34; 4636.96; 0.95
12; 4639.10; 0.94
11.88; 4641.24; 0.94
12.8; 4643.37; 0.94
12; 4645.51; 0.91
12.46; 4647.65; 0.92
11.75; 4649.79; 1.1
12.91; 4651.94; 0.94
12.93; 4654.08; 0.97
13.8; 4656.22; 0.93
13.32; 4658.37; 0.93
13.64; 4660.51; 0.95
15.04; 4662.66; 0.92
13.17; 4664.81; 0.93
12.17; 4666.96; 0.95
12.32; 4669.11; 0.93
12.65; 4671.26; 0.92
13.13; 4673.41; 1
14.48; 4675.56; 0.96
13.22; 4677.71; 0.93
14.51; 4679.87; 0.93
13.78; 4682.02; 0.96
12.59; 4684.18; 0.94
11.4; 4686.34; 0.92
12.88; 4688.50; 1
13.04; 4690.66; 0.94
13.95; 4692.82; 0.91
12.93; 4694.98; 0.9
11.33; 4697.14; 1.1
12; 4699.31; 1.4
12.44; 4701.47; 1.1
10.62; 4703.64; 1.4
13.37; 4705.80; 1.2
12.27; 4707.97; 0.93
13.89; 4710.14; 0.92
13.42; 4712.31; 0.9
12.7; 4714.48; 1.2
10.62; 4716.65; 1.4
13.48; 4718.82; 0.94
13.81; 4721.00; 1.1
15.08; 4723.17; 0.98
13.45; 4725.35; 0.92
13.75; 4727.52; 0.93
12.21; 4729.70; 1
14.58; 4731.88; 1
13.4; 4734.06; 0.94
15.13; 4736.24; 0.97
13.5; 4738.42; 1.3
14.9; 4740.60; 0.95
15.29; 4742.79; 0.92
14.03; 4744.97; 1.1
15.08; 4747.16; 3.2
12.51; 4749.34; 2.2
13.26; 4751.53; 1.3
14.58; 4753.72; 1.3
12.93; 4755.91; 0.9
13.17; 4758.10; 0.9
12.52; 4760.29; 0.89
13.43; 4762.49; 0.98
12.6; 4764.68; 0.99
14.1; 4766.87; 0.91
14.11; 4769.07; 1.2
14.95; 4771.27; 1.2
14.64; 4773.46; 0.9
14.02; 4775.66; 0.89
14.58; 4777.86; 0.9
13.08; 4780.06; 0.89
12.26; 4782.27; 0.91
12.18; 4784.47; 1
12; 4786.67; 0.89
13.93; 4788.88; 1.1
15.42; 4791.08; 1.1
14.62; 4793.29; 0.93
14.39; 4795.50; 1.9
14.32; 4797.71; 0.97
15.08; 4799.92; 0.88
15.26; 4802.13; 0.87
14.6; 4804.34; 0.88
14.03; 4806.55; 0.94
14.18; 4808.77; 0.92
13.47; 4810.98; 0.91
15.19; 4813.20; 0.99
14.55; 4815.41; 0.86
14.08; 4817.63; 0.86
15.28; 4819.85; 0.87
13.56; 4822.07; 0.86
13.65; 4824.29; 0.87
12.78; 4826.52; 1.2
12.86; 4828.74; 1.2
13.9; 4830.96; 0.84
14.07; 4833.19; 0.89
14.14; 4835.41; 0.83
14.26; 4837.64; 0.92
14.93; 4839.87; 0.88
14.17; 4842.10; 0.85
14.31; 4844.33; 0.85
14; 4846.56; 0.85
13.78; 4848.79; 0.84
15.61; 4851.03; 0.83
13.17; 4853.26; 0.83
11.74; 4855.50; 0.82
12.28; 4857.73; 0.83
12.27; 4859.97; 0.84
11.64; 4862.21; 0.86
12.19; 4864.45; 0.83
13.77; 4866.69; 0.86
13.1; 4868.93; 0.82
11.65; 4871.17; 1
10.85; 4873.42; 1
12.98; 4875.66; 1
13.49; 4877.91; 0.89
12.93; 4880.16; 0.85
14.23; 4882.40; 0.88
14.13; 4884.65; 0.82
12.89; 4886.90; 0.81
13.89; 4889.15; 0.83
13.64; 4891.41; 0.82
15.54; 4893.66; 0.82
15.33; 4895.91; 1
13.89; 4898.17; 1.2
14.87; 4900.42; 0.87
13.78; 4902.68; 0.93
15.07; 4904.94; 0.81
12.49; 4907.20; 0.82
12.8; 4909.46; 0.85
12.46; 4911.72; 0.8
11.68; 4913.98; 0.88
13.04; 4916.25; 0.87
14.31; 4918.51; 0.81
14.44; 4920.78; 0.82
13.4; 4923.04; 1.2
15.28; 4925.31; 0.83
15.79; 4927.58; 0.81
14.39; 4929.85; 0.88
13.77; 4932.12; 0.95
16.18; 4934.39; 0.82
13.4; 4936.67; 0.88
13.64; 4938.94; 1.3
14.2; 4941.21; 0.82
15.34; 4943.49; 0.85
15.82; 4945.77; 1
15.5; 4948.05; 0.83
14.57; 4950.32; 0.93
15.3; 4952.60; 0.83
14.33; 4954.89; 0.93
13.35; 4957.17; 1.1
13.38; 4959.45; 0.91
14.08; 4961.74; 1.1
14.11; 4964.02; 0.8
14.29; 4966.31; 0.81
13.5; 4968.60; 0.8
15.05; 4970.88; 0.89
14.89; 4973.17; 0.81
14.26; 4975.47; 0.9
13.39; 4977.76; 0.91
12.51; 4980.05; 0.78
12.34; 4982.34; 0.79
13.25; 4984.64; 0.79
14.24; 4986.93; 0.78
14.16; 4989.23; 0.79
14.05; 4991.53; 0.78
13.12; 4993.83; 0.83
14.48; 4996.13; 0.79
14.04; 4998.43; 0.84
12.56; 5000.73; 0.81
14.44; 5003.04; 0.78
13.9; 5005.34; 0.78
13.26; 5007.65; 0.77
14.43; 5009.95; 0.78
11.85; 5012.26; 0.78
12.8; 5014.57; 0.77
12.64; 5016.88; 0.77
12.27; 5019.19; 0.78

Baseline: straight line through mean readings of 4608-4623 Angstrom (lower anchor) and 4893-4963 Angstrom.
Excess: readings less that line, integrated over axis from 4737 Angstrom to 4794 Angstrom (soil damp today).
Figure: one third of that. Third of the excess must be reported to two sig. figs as -9.5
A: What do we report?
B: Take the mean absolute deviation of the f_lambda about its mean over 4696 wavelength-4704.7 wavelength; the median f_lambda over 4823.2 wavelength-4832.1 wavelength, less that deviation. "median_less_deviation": 12.6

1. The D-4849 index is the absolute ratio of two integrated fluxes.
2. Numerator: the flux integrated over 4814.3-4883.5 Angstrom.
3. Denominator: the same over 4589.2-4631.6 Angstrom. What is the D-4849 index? 1.6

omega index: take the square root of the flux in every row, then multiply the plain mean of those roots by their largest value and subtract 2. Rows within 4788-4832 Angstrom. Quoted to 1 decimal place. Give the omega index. 12.8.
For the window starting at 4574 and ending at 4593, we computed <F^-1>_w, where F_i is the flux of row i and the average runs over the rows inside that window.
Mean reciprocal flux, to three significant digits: 0.0769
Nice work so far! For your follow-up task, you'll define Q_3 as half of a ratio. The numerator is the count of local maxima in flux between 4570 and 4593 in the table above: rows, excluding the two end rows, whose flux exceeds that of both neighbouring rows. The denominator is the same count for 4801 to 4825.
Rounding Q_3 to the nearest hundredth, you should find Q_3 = 0.50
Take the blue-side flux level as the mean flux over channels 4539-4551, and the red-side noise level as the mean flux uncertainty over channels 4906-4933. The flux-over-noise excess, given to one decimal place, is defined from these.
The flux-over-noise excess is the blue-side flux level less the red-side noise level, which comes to 10.7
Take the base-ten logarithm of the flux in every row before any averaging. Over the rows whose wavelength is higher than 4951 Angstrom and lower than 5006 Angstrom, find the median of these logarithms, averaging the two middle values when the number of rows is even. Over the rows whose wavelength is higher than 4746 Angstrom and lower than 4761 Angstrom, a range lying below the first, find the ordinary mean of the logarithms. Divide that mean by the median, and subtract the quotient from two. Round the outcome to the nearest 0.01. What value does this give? 1.02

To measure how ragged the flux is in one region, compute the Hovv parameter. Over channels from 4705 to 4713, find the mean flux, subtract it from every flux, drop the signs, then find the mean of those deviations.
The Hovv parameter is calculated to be 0.48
